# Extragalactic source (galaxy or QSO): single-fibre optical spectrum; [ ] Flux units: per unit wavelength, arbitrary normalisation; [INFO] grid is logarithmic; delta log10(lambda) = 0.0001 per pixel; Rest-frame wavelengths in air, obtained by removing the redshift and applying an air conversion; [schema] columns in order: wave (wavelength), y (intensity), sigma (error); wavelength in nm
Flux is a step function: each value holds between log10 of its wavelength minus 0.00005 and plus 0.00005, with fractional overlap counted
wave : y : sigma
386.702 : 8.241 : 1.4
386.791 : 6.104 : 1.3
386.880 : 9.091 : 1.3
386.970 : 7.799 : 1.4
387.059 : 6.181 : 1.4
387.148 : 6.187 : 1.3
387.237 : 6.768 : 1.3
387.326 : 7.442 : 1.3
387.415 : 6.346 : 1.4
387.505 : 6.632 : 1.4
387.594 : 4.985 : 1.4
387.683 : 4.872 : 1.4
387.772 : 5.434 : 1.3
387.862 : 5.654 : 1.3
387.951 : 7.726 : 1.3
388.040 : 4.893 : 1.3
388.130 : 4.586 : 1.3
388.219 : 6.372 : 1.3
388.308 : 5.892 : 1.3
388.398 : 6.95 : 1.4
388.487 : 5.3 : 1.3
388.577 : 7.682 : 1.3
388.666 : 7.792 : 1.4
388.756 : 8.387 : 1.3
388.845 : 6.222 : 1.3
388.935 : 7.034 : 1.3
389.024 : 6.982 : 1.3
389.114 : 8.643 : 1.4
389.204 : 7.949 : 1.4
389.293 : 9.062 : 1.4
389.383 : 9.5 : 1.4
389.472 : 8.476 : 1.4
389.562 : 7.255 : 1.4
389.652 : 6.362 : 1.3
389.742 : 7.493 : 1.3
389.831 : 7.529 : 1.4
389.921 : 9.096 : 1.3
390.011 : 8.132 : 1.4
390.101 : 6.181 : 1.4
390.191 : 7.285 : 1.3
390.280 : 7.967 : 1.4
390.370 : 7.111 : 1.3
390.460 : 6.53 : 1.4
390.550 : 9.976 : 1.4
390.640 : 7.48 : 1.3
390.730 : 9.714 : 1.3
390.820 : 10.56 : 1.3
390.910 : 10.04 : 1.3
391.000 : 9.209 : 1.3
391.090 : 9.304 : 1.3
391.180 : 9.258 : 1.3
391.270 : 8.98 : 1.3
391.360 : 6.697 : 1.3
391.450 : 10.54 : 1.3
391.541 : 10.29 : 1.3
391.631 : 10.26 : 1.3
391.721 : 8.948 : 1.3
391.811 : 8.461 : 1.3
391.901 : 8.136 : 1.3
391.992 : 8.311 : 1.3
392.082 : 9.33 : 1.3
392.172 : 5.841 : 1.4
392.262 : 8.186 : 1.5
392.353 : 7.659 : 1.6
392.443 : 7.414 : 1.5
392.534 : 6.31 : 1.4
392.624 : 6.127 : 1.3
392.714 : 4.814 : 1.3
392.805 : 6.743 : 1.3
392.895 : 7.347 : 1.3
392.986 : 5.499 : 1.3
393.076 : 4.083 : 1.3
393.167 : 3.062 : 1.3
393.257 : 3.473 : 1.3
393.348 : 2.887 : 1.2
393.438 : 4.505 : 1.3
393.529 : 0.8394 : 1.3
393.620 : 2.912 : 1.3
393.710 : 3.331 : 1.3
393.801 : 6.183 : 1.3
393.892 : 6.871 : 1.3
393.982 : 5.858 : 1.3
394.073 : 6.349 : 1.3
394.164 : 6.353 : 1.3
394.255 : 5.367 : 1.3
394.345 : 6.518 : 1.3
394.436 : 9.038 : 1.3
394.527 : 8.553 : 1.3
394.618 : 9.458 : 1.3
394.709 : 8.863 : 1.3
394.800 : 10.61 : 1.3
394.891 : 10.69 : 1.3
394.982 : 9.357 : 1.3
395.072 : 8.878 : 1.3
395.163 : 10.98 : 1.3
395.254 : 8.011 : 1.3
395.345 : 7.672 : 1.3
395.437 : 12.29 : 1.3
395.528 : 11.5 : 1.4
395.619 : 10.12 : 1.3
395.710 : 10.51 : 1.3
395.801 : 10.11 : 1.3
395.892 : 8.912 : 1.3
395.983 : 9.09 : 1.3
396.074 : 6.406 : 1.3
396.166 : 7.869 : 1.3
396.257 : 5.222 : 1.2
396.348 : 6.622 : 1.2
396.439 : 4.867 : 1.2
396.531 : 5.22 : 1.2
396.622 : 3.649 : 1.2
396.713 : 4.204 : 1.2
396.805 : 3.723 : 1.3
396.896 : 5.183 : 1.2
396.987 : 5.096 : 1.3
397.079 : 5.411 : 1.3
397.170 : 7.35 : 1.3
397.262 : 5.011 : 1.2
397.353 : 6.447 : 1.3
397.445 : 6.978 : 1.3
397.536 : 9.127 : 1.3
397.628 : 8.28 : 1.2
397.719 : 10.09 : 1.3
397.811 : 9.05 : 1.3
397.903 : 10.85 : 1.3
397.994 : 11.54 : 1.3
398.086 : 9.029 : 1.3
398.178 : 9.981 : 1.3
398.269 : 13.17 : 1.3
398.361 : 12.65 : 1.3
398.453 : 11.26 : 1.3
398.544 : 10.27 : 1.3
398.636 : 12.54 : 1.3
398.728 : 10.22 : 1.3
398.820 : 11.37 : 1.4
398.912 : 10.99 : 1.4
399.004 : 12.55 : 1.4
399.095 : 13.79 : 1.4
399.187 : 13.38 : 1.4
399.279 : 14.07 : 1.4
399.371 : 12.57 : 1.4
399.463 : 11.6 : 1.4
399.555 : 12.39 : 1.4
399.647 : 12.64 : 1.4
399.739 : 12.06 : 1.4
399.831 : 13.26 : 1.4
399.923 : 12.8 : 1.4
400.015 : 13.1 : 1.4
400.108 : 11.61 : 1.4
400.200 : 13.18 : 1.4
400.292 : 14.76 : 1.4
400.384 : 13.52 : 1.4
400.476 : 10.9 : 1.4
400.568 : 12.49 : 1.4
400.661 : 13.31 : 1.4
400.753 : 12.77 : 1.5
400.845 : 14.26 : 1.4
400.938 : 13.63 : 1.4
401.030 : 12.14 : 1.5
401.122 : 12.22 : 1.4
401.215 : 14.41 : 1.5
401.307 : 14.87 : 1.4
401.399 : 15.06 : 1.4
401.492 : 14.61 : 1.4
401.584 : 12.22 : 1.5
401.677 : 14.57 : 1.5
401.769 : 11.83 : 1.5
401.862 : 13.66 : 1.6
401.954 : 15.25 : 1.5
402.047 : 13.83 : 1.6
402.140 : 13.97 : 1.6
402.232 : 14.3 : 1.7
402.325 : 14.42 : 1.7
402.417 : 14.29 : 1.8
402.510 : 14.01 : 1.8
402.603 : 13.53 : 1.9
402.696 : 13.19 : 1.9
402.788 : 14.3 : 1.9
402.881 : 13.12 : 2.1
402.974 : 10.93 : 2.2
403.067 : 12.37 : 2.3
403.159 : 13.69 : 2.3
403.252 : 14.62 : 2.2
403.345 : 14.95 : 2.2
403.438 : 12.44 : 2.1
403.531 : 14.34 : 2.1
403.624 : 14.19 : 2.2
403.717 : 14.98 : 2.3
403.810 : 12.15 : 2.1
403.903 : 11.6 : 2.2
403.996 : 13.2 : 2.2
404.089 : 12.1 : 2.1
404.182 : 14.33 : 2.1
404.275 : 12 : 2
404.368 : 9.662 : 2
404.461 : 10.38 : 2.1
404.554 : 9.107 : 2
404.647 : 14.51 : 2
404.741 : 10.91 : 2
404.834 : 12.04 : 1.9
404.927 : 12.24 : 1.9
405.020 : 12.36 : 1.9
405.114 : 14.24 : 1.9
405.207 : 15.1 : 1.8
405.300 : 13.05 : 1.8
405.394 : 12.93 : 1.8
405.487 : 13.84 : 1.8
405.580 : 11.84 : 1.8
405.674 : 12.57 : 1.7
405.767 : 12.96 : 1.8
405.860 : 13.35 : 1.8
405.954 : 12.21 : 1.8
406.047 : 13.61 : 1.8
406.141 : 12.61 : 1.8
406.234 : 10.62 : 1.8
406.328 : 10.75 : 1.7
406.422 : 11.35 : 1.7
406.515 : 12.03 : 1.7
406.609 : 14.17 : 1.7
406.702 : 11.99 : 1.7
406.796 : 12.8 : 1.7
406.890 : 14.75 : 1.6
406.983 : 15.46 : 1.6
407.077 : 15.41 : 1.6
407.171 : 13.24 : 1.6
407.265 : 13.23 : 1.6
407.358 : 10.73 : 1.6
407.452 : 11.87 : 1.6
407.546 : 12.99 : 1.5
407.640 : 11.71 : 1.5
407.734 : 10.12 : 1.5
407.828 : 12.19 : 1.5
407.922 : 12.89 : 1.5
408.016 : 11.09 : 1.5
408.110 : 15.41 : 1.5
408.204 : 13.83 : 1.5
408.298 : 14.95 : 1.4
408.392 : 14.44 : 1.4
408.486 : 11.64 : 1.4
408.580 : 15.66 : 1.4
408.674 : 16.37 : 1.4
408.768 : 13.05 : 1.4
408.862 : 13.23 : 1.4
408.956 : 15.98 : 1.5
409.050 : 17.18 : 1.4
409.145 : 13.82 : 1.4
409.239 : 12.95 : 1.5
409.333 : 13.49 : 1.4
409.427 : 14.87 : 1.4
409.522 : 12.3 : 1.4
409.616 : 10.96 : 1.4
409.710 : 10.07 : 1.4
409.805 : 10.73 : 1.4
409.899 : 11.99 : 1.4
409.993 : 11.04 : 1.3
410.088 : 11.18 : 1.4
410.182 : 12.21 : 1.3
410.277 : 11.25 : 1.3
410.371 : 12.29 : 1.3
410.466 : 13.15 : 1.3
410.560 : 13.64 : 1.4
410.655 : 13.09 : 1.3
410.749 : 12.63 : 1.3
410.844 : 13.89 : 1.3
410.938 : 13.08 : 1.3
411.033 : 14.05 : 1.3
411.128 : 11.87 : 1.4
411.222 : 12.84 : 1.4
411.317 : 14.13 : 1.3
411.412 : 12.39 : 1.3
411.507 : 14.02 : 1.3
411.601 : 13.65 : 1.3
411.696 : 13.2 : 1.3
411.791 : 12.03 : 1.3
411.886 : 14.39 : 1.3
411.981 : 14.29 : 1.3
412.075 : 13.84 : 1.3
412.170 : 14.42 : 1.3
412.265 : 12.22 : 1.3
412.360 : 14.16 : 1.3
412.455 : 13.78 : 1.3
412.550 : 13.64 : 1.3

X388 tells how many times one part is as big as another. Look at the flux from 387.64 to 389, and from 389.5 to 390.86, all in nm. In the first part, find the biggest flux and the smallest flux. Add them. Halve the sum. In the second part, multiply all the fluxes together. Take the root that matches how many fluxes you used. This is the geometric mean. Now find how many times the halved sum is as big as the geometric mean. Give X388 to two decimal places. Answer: 0.83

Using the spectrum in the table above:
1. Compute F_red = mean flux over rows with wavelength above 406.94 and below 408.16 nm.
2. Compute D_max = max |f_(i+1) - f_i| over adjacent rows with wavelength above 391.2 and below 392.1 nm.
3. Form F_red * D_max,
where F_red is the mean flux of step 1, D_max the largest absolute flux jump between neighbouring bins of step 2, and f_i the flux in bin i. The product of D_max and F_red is 49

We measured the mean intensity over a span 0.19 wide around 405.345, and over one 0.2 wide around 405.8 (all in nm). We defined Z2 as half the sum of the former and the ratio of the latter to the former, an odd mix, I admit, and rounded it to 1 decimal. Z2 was 7.0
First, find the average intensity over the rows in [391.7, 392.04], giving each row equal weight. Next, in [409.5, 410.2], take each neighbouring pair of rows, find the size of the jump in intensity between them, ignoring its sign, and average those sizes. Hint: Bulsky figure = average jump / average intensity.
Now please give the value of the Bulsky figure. 0.106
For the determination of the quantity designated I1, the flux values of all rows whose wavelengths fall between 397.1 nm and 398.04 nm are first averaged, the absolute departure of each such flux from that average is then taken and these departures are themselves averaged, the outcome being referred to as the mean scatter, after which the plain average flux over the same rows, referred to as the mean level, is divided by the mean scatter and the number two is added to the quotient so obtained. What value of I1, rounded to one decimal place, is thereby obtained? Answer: 7.1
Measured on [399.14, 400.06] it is 25.9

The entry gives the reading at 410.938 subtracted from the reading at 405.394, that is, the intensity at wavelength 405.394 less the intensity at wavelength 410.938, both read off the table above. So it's 0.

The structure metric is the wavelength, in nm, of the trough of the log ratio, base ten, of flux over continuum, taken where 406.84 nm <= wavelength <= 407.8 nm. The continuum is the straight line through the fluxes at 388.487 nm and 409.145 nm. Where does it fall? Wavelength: 407.734 nm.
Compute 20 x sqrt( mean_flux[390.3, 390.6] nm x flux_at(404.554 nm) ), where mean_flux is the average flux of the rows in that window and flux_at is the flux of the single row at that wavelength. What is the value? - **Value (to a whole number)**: 169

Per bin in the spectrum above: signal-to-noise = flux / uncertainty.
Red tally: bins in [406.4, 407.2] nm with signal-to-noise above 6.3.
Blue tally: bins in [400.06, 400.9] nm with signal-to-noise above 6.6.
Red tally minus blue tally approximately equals 0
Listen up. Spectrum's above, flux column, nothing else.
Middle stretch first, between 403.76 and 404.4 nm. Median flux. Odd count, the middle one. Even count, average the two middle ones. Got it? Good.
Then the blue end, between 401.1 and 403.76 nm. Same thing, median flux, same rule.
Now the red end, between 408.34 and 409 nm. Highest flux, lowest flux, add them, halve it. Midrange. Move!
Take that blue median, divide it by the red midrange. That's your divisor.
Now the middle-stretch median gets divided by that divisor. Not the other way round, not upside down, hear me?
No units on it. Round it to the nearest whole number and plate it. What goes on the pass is 12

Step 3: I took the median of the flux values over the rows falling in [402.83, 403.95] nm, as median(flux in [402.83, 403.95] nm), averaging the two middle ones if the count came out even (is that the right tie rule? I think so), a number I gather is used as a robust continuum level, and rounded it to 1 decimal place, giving 13.4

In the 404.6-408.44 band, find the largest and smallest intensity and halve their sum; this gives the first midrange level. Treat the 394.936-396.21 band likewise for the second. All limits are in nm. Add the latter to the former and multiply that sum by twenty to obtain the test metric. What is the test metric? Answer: 443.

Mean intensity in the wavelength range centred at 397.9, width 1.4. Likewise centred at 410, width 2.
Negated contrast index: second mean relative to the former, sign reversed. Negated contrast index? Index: -1.32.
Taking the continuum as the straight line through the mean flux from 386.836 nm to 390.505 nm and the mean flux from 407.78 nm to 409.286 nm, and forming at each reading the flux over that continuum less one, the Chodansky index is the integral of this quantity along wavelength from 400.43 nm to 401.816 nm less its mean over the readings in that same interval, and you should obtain 0.06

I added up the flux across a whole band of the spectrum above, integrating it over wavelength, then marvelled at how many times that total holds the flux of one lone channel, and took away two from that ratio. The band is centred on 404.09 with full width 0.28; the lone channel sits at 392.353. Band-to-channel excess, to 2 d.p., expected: -1.52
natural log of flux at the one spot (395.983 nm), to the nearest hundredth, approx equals 2.21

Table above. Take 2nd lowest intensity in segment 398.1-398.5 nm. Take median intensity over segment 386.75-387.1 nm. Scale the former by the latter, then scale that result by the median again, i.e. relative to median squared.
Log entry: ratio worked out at 0.23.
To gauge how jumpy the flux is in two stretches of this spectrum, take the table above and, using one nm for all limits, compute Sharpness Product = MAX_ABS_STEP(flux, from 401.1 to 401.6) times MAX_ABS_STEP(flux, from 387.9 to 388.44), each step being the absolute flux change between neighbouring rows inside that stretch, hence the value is 6.8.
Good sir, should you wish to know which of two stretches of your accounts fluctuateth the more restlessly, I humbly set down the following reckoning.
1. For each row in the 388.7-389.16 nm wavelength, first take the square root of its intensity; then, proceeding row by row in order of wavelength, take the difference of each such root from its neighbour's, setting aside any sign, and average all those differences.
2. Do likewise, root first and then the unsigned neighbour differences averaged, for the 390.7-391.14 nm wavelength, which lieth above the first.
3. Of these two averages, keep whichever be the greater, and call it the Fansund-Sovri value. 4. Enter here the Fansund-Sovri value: 0.217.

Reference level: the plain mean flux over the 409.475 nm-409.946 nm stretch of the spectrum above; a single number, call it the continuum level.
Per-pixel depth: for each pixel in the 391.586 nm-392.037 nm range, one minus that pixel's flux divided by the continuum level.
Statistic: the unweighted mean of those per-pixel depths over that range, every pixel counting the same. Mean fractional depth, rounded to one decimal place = 0.2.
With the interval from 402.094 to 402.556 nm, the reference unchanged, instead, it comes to -0.3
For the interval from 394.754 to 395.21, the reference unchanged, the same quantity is 0.1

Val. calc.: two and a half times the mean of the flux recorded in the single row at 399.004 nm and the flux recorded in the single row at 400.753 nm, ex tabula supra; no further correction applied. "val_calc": 32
